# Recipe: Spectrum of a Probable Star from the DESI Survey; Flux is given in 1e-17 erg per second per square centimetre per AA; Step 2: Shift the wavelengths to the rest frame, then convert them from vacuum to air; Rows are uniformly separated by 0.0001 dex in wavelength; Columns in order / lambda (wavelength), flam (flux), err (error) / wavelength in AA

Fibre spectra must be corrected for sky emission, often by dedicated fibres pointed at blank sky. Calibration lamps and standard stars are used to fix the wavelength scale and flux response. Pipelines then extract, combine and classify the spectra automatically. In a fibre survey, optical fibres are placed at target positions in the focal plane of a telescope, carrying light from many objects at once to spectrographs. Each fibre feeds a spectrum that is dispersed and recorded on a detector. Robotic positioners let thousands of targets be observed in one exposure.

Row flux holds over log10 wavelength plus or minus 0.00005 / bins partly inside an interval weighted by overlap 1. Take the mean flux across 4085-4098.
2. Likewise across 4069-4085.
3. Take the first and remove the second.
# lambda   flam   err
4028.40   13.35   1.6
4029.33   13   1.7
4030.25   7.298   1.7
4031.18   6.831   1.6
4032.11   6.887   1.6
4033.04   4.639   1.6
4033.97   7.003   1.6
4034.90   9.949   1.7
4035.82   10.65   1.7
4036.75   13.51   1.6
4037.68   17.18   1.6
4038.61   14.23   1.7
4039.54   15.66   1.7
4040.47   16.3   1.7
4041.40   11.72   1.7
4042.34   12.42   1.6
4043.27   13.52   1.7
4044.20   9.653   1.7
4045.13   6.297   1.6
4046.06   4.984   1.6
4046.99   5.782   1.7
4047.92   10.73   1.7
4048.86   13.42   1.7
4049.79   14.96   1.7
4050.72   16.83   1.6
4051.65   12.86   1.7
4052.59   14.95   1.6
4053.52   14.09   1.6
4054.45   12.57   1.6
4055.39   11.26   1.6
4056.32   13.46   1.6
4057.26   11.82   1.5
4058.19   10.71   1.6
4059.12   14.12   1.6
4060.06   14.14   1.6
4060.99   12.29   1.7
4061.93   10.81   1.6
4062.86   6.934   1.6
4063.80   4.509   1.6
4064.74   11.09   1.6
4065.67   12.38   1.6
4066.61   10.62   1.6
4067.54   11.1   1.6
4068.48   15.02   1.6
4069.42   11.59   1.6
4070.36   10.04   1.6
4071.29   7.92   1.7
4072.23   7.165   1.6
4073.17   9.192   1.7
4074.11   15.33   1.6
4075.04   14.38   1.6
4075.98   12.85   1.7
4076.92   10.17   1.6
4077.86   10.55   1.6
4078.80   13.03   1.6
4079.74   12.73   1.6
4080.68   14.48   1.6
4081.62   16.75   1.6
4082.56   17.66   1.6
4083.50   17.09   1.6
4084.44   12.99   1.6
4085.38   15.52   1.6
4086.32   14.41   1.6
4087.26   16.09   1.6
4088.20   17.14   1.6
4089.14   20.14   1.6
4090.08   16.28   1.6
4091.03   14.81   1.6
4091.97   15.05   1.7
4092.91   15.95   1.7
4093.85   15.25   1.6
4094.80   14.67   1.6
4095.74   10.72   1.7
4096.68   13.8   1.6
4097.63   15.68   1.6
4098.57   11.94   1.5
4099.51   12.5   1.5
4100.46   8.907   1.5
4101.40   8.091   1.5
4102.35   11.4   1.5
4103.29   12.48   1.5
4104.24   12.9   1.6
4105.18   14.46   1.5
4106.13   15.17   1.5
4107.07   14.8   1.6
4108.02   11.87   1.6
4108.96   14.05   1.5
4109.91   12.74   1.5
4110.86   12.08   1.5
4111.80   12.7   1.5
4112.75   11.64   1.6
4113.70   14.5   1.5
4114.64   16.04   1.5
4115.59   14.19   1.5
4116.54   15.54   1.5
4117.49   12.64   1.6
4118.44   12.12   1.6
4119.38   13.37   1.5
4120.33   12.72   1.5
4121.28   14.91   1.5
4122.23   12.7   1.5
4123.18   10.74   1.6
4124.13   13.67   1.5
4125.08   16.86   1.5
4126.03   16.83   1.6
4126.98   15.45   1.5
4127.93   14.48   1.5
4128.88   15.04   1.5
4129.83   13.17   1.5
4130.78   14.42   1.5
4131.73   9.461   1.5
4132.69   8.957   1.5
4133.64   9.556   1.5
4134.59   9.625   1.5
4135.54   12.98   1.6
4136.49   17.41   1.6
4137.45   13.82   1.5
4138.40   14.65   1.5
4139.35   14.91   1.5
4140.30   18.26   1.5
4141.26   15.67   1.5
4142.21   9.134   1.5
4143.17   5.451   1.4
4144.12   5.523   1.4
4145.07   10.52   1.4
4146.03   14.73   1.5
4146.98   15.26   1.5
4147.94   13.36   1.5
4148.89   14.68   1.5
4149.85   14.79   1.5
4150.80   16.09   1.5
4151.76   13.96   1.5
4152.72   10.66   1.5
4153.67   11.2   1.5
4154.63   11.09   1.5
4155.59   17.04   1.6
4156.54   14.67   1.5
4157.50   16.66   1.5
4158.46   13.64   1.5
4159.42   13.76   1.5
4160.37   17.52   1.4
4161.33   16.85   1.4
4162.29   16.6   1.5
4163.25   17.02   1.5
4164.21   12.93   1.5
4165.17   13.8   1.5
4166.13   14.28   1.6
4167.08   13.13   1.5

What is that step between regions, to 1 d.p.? 2.8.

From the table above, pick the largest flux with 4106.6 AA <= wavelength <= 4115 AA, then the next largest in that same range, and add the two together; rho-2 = 31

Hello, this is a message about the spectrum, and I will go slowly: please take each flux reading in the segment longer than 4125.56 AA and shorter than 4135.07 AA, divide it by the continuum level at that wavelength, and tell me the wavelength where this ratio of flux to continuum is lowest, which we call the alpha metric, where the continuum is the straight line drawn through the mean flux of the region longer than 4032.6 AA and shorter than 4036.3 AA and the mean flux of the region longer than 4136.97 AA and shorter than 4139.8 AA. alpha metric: 4132.69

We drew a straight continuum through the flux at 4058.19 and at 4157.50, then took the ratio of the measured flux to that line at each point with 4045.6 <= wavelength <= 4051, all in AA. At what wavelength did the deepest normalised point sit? 4046.06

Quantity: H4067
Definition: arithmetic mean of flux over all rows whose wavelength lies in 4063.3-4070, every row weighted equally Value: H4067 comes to 10.9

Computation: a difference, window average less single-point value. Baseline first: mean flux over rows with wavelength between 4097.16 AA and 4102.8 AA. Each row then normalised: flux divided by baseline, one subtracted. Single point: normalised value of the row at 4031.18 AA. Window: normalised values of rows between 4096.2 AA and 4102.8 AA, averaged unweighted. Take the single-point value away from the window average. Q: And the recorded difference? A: 0.43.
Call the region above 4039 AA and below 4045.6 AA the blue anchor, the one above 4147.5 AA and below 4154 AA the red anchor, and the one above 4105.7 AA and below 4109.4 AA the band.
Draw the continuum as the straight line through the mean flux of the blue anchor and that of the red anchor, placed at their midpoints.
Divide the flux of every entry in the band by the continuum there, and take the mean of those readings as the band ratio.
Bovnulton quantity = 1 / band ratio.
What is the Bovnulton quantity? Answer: 0.93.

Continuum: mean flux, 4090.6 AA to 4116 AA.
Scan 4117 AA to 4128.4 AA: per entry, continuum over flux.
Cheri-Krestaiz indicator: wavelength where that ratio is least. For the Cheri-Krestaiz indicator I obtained 4125.08 AA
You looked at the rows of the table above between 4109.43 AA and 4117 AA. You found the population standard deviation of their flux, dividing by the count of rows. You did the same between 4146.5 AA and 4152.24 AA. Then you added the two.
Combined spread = 2.4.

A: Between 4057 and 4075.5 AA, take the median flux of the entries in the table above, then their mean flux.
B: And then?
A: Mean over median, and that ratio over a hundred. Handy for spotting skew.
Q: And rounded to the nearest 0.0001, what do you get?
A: 0.0100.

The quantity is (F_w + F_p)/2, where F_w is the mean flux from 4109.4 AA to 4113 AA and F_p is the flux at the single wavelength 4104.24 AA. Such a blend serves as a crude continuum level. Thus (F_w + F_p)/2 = 12.6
